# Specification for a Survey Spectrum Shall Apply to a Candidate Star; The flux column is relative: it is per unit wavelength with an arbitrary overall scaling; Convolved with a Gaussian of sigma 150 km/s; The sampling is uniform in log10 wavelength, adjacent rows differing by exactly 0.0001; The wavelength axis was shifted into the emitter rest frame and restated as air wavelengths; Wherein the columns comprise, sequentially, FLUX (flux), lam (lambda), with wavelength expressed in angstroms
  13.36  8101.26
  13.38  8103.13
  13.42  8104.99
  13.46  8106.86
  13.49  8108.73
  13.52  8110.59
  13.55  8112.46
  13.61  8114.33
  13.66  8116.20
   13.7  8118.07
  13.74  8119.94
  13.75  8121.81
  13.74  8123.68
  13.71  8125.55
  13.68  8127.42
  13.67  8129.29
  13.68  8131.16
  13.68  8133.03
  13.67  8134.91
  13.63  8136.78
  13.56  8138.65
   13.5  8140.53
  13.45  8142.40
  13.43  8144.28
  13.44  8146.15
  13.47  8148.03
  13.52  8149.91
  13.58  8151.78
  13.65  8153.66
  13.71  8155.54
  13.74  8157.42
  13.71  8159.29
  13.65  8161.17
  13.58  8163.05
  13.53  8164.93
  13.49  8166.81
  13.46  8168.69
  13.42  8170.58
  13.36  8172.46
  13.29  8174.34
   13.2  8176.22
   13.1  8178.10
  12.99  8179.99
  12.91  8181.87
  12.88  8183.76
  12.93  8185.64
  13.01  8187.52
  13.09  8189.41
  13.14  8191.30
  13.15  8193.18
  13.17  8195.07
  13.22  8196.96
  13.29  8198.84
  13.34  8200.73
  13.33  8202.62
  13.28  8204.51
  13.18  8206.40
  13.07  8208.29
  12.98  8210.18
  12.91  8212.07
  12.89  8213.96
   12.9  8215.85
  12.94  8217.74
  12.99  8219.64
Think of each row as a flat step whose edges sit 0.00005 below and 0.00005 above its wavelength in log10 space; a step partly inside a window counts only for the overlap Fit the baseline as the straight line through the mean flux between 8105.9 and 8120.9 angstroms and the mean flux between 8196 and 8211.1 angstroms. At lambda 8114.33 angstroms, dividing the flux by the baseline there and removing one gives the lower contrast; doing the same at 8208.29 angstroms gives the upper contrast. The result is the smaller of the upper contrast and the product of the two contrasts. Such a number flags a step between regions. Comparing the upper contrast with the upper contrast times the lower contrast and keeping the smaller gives -0.0092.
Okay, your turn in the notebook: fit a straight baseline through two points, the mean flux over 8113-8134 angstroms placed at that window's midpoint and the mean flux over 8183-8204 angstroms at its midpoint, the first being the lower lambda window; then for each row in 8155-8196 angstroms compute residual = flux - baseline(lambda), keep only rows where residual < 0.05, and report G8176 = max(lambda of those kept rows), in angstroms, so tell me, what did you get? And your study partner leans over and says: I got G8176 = 8195.07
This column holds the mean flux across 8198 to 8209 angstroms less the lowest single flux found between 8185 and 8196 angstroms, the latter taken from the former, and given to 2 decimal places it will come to 0.32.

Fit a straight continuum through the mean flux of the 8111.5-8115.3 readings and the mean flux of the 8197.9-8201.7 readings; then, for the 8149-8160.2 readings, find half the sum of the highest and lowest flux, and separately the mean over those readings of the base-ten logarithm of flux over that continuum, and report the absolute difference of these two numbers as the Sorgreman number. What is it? 13.6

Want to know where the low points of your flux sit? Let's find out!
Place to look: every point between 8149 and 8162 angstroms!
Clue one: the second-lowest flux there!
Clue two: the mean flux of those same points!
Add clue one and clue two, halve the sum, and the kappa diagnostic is 13.6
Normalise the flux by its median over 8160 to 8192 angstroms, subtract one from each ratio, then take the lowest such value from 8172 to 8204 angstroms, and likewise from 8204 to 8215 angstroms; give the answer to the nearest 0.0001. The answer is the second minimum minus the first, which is 0.0008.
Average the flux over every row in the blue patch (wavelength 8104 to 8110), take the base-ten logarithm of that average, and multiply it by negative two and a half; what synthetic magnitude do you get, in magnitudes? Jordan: -2.82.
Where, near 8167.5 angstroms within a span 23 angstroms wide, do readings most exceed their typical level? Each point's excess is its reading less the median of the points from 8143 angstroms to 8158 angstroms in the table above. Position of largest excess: 8157.42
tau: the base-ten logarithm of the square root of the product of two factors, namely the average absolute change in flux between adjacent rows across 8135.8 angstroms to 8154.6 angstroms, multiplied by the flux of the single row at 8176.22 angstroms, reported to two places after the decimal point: -0.11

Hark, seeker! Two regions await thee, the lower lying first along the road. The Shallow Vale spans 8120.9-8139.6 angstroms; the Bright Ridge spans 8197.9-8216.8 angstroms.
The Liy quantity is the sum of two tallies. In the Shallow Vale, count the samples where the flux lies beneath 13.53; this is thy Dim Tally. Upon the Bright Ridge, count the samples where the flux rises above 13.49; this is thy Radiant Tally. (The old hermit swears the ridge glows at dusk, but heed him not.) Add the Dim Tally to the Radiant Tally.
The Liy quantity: 0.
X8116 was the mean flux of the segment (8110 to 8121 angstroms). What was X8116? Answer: 13.6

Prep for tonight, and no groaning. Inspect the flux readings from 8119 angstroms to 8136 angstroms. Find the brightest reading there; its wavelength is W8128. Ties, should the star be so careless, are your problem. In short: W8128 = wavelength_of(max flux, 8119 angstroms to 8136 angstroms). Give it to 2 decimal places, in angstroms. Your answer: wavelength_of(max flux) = 8121.81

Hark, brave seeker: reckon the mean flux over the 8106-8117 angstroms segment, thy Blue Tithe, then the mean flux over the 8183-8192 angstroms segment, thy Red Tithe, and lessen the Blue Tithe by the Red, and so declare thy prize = 0.54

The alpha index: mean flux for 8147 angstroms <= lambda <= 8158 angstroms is 13.6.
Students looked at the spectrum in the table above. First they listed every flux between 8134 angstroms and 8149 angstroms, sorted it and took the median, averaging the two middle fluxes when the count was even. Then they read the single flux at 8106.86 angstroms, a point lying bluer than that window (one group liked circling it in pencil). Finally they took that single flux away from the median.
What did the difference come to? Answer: 0.0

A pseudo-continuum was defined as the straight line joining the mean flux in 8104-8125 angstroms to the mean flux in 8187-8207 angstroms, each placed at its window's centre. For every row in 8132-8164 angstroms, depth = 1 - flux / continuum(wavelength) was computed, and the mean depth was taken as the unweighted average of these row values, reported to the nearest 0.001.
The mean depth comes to -0.011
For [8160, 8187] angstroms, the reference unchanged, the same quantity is 0.003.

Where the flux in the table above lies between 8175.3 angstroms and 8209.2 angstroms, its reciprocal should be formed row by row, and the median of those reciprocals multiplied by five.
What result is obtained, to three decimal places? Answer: 0.380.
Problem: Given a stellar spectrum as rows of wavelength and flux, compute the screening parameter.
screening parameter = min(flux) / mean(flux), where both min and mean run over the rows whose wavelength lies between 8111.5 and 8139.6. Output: 0.991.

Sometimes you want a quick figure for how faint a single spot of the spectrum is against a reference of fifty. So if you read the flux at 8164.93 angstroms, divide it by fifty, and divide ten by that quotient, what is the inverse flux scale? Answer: 37.0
